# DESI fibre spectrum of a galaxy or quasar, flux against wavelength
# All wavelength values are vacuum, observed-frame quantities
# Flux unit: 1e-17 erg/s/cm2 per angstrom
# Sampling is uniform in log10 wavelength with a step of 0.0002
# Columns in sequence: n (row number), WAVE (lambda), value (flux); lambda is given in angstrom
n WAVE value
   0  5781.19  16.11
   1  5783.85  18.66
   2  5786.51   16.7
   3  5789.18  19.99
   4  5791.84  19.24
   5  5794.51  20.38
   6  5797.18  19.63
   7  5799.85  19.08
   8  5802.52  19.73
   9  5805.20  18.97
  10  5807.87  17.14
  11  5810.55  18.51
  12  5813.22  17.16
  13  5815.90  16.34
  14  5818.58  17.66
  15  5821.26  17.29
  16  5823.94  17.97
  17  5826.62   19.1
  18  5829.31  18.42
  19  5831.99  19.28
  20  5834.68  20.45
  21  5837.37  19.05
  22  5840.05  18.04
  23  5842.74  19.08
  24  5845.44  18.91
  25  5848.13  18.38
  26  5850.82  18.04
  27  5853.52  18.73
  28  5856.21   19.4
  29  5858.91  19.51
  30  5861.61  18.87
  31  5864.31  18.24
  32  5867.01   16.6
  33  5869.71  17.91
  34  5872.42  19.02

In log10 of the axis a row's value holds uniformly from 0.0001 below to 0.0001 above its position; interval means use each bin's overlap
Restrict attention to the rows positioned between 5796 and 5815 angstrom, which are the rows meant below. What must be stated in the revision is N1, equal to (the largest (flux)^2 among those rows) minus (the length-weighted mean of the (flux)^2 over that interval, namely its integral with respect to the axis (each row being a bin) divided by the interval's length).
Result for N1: 44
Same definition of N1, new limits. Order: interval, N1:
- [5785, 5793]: 50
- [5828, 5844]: 54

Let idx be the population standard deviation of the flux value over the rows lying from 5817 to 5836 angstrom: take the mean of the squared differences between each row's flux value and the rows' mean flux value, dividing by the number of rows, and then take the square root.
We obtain 1.01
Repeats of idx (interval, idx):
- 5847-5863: 0.52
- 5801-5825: 0.99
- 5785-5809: 1.18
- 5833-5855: 0.72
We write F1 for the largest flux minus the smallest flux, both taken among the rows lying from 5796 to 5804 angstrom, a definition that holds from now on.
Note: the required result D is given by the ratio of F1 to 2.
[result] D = 0.3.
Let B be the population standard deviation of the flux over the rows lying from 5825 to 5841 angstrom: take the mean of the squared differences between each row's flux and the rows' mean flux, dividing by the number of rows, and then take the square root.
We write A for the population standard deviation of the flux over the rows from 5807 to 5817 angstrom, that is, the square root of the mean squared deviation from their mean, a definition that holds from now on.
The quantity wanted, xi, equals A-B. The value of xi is 0.0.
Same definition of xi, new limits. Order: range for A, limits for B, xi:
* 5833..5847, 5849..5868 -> -0.1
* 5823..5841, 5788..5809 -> -0.1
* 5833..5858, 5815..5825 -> 0.1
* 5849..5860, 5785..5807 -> -0.5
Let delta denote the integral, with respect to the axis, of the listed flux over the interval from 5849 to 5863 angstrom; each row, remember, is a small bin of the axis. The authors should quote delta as 264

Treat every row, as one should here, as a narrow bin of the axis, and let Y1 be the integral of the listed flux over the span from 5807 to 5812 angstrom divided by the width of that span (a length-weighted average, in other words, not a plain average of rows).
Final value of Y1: 17.9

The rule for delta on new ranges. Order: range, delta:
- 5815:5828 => 230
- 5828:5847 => 362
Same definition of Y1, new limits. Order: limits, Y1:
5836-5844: 18.7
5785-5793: 18.6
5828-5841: 19.1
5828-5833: 18.8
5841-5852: 18.6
